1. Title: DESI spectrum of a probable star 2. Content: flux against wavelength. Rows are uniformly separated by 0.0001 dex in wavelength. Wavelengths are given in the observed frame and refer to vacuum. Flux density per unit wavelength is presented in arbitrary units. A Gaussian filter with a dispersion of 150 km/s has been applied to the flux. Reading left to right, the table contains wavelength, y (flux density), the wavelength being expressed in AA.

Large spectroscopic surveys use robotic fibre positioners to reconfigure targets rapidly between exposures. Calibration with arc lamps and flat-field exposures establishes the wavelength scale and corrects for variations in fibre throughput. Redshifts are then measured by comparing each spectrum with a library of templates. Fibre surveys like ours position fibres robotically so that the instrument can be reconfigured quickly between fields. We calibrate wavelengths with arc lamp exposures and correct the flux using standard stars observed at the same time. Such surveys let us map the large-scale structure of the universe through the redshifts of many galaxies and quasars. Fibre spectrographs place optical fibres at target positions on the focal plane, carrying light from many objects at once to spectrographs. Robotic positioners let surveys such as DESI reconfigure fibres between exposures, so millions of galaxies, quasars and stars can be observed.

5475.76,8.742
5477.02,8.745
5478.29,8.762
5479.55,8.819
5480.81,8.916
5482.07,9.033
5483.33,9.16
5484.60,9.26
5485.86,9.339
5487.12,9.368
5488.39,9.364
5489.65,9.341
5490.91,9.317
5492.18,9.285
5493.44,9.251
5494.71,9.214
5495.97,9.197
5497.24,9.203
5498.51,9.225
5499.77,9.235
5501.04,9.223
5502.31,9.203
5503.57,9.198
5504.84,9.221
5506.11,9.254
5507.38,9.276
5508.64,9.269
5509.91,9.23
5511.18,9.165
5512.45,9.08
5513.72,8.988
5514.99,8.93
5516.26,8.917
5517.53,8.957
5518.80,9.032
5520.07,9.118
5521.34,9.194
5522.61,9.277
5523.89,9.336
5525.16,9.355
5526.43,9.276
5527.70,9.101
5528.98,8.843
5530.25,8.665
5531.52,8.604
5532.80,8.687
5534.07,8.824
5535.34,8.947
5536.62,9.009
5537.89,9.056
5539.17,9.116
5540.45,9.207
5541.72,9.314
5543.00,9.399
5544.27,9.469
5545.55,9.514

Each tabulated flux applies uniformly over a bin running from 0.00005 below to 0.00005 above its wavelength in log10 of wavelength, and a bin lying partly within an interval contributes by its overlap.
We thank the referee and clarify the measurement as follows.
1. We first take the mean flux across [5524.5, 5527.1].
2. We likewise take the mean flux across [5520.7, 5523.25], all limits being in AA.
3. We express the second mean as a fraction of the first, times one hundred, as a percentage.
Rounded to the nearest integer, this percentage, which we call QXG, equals 99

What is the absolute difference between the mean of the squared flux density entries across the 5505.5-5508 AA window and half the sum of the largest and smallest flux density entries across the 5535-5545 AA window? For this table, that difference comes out 76.6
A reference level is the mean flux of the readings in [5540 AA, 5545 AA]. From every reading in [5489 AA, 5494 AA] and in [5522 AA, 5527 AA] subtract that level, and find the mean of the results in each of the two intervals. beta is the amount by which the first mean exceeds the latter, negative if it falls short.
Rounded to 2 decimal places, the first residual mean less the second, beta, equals -0.01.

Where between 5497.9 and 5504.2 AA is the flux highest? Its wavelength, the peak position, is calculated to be 5499.77 AA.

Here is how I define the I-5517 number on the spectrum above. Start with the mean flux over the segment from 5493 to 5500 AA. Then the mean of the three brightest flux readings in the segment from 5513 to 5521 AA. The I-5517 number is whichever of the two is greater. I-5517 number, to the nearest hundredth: 9.22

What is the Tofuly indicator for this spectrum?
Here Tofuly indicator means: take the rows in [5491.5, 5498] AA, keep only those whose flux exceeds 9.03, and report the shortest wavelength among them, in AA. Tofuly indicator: 5492.18 AA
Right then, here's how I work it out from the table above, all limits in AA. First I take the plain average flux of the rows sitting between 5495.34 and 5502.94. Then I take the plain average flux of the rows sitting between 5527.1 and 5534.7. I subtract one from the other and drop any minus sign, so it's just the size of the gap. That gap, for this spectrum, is 0.43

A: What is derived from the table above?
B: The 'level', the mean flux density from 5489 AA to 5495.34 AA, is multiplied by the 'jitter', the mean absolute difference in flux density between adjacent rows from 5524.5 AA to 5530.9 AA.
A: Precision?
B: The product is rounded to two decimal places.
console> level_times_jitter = 1.60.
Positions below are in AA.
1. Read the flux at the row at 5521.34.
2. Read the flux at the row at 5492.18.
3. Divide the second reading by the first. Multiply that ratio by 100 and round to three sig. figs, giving 101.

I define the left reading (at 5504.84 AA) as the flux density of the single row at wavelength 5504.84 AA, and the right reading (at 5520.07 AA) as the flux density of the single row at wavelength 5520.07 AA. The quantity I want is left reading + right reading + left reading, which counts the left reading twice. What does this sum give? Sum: 27.6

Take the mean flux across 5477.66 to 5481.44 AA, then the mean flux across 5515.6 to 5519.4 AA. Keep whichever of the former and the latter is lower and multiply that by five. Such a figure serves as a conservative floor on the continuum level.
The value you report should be 44.2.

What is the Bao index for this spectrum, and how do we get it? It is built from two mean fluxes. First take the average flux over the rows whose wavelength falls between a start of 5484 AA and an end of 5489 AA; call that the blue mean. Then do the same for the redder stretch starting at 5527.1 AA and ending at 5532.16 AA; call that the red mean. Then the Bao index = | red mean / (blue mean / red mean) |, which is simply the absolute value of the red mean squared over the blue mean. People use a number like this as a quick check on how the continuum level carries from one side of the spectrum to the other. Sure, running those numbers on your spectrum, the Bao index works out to 8.3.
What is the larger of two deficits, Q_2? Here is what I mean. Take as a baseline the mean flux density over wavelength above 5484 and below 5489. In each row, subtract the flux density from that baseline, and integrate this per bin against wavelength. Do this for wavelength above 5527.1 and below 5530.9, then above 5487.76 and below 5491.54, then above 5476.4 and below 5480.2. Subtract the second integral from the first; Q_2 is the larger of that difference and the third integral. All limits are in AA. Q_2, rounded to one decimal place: 2.1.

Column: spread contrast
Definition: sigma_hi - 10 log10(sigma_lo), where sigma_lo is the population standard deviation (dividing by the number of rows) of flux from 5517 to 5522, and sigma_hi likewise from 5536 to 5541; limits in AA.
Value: 10.6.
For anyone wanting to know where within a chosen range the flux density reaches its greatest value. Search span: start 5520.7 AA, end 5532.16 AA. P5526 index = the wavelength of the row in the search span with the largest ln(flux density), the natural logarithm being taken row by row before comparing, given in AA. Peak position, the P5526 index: 5525.16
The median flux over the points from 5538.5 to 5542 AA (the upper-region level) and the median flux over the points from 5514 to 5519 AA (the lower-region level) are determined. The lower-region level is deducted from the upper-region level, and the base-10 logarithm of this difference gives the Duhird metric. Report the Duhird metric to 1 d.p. -0.6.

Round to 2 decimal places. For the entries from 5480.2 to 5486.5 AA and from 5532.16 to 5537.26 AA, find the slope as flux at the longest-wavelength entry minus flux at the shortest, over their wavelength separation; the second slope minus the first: 0.00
